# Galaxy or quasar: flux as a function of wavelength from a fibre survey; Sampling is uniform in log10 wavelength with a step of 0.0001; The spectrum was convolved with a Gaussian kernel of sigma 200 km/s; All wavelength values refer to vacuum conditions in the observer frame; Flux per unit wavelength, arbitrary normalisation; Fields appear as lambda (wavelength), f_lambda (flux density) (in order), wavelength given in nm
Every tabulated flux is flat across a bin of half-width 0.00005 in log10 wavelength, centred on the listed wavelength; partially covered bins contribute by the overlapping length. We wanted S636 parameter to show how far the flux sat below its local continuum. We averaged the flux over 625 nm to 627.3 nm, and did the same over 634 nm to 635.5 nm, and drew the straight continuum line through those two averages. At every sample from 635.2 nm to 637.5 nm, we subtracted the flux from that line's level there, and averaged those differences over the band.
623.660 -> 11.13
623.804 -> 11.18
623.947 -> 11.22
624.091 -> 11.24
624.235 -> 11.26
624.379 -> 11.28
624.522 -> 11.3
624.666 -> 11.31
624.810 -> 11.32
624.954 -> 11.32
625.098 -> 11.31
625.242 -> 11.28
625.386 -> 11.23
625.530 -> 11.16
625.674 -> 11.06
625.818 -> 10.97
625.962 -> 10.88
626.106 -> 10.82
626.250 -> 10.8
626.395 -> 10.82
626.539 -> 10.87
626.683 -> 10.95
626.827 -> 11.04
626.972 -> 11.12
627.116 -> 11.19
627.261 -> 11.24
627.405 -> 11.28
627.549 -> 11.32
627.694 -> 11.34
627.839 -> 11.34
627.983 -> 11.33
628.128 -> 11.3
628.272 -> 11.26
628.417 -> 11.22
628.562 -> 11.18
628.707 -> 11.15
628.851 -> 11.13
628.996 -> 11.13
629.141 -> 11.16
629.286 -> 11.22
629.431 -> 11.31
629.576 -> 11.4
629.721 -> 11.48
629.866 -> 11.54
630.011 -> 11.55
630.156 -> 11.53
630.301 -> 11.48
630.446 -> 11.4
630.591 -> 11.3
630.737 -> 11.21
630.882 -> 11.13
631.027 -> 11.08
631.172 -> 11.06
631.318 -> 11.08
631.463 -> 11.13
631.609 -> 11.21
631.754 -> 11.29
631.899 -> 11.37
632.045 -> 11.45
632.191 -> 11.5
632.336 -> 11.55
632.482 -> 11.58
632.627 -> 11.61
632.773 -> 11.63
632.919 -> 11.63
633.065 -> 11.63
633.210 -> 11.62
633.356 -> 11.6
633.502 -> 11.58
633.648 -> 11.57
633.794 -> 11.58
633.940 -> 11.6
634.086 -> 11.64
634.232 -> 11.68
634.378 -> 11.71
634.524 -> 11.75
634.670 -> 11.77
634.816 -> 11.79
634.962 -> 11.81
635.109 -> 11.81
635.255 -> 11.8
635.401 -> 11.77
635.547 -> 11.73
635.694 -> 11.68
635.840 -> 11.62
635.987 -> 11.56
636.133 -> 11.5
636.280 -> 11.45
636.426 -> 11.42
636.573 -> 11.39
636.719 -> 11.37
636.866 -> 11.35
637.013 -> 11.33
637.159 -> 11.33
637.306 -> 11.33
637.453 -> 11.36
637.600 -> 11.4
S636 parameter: 0.39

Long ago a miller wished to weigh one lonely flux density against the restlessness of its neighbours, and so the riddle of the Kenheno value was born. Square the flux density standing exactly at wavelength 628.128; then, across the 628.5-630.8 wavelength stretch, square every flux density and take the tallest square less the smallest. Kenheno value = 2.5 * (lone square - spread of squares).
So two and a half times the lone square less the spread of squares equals 295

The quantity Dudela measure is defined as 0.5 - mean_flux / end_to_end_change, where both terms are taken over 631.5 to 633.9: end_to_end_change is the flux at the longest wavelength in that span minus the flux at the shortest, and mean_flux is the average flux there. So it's -31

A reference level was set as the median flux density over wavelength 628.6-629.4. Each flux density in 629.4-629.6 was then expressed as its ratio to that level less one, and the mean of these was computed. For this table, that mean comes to 0.02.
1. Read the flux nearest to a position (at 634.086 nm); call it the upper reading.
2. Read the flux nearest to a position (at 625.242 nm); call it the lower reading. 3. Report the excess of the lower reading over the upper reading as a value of -0.36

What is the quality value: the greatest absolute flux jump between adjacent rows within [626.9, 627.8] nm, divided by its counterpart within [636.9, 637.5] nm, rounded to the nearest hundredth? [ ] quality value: 2.33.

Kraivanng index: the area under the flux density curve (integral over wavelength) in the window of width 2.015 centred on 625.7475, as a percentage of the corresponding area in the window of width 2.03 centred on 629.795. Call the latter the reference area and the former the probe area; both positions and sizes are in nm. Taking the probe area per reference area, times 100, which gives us 96.8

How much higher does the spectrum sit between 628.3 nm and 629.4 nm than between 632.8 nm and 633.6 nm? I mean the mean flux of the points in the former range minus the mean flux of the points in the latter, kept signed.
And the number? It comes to -0.44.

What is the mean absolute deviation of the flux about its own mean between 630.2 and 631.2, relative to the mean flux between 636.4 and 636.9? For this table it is 0.012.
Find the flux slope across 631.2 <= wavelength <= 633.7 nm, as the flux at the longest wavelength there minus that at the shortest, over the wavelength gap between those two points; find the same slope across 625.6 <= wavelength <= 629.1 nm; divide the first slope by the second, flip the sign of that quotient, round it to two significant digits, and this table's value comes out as -10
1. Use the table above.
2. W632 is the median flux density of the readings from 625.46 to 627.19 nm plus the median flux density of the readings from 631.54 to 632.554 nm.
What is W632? 22.4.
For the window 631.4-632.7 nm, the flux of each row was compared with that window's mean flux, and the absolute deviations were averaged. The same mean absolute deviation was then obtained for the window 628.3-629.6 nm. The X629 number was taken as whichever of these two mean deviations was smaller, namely 0.068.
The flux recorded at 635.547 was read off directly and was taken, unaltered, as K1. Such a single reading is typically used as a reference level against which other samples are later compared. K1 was 11.73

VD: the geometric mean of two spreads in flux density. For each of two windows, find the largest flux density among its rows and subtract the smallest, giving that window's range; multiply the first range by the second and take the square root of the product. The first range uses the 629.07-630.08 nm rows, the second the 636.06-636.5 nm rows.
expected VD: 0.18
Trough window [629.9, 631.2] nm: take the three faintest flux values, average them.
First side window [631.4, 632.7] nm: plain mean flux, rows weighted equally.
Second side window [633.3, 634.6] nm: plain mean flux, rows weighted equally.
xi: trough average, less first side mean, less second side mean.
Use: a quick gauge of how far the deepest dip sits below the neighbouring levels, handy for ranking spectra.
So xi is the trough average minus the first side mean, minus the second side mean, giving -12.0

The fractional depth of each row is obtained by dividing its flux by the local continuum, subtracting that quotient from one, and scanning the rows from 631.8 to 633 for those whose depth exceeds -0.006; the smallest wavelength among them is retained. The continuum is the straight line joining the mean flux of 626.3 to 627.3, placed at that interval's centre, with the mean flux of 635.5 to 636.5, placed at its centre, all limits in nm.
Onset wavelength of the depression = 631.899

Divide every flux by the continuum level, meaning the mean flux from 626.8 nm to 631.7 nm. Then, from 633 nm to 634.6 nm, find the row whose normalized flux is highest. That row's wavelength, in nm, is 634.524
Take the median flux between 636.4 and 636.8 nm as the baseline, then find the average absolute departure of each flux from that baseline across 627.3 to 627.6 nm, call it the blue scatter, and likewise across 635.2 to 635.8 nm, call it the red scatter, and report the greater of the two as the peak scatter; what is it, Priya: 0.35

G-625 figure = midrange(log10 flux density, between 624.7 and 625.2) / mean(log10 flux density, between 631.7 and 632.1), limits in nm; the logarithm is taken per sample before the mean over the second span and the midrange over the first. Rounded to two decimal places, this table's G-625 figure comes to 1.00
